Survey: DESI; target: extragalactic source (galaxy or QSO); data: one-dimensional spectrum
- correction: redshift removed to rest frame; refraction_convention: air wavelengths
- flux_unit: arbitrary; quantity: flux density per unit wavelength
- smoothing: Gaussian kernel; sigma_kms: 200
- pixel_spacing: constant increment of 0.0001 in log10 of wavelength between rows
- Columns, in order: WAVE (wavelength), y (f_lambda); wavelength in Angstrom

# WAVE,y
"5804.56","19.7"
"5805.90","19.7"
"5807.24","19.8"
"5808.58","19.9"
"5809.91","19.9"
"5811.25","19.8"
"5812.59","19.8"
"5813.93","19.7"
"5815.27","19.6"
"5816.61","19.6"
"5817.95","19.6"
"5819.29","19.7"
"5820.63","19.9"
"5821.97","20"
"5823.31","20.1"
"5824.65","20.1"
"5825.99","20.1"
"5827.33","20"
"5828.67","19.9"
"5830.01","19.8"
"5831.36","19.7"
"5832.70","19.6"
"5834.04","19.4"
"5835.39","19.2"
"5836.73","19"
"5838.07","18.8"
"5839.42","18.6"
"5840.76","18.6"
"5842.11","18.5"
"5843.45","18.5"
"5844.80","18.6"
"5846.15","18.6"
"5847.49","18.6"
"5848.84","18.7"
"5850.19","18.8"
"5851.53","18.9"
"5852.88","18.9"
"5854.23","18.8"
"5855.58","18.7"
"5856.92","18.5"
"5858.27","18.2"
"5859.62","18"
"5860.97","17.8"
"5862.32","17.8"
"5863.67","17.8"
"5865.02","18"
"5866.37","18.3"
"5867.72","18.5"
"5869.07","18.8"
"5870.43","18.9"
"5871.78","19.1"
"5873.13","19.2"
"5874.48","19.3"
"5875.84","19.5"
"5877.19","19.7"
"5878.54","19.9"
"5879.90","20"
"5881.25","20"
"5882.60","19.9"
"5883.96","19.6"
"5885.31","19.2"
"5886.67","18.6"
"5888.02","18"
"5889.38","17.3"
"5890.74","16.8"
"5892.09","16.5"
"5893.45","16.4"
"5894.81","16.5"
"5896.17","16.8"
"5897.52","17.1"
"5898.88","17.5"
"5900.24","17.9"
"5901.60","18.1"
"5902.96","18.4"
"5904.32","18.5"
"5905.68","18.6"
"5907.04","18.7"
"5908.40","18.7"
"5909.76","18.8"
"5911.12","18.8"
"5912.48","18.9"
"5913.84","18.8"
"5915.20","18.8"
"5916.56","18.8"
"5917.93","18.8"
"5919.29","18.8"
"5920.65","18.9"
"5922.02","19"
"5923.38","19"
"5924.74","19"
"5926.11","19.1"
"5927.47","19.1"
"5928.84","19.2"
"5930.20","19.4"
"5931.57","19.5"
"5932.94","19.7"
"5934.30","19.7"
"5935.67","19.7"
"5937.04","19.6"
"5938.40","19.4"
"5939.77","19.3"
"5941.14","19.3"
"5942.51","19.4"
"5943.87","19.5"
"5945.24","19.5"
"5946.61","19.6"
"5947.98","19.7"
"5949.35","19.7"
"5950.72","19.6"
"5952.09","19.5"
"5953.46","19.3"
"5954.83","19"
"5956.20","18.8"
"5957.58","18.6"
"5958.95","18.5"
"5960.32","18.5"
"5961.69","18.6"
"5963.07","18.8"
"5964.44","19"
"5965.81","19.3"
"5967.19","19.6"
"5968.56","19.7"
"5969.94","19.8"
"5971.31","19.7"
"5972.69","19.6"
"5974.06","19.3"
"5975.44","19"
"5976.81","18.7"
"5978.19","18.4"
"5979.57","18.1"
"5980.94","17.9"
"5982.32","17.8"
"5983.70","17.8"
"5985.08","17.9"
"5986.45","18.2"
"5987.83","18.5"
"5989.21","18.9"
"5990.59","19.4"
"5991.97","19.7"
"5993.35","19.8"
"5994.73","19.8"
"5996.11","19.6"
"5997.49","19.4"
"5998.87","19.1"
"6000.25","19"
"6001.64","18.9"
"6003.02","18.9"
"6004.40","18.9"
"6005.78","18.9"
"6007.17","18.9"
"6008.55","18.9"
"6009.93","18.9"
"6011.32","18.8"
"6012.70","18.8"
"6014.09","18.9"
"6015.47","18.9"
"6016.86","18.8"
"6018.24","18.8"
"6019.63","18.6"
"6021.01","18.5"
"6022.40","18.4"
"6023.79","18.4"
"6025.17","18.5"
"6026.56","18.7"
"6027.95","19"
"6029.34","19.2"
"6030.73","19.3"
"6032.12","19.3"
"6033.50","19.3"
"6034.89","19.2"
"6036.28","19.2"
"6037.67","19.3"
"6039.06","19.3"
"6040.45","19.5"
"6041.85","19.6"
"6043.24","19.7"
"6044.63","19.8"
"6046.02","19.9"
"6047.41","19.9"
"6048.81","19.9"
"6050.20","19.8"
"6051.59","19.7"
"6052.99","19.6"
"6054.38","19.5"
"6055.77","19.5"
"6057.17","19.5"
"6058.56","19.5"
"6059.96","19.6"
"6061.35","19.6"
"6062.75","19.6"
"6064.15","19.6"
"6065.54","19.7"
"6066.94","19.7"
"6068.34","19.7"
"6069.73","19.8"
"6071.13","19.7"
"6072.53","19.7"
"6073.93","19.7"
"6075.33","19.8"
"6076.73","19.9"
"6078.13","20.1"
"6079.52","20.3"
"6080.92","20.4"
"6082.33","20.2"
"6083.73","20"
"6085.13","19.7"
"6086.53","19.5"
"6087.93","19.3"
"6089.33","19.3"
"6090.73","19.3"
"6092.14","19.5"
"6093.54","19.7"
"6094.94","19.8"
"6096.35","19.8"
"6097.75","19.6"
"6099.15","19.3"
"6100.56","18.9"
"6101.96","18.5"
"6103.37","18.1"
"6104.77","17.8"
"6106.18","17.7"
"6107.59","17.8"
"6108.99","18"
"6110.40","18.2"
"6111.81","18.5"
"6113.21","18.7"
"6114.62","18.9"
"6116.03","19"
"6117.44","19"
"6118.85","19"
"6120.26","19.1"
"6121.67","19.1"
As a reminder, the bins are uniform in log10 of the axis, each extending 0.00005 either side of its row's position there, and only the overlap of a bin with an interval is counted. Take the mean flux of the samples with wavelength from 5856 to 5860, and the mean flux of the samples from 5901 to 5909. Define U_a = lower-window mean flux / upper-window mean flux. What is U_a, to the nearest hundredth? 0.99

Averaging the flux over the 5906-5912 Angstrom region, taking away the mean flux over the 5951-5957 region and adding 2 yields 1.6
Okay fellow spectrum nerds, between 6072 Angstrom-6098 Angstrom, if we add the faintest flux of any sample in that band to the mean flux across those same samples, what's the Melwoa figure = 39.1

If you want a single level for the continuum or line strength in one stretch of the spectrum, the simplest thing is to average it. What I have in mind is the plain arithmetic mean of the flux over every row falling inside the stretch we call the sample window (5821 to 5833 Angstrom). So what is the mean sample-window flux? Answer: 19.9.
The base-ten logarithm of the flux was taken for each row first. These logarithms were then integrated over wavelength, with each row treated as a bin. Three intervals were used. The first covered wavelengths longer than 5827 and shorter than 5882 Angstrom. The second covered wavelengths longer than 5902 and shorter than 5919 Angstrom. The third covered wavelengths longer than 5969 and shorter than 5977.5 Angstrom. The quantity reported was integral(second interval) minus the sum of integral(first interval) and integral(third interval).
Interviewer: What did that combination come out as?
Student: -60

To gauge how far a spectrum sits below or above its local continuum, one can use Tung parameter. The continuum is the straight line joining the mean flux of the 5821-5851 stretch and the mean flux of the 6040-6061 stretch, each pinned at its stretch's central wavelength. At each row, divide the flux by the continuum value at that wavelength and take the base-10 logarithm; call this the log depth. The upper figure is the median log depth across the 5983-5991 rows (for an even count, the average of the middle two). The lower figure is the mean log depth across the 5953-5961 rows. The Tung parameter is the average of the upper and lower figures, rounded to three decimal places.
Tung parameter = -0.022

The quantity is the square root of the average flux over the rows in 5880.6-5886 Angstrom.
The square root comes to 4.44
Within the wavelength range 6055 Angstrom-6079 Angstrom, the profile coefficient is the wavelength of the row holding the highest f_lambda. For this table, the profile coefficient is 6078.13 Angstrom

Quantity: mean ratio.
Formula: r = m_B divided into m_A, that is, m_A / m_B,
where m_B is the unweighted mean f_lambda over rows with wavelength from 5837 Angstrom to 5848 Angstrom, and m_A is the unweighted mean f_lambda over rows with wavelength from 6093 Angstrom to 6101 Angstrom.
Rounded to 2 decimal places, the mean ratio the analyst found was 1.05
